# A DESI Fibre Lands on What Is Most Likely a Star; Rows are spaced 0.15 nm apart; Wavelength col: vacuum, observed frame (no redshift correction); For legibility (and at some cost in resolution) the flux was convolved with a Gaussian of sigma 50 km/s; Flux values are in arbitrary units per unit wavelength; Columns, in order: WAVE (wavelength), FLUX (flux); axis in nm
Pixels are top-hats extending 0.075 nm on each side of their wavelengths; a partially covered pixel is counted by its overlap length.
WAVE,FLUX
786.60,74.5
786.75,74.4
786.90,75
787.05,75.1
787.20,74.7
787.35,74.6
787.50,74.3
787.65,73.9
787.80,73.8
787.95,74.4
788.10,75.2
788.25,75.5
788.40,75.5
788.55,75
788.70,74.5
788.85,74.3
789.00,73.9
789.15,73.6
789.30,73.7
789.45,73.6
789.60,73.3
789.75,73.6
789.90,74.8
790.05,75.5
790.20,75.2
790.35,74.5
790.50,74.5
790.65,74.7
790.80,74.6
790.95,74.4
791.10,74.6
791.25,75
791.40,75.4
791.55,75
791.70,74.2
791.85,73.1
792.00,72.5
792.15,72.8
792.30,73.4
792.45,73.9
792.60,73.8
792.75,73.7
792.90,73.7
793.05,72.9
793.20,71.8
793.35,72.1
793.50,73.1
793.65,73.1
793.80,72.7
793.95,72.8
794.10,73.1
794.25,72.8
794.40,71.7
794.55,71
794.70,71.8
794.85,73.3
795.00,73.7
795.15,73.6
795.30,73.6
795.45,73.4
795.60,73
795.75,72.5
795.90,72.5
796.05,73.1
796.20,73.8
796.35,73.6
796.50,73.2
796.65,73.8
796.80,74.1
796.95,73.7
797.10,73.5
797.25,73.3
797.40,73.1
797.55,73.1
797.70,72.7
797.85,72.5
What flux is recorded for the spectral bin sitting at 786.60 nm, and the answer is 74.5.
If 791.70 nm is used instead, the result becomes 74.2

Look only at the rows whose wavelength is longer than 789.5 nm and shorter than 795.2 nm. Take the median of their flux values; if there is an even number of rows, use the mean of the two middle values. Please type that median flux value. 73.6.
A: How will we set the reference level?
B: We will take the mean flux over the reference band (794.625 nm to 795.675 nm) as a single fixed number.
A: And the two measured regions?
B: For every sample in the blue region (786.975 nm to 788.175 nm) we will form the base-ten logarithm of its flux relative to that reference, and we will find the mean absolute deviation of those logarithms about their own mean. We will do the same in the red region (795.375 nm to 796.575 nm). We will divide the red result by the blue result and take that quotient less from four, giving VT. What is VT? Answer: 3.1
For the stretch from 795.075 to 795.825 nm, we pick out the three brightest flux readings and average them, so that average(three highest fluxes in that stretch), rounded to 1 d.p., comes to 73.5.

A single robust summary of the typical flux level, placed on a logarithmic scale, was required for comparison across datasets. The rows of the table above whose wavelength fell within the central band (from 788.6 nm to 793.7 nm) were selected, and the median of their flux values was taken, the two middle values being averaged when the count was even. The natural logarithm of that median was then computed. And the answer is 4.302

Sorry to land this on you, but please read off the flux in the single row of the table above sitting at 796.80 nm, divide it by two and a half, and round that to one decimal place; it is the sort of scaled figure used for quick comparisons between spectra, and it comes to 29.6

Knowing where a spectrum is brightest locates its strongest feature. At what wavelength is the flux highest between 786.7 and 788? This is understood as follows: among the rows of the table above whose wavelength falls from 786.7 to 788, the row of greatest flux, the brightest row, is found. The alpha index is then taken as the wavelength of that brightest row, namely 787.05 nm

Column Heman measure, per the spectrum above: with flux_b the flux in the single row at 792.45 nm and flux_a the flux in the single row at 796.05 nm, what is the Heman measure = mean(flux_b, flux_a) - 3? 70.5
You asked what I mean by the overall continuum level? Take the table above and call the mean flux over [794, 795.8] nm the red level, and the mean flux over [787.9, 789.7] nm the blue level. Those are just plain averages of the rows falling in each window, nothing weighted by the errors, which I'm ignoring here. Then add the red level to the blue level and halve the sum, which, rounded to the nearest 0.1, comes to 73.6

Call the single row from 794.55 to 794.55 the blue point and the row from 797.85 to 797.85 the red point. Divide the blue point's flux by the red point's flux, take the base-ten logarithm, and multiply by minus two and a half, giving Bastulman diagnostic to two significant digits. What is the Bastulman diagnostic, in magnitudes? 0.023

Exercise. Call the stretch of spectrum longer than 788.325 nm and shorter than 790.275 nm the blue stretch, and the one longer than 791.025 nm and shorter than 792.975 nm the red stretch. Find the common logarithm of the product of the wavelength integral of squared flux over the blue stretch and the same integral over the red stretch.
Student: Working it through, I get 8.06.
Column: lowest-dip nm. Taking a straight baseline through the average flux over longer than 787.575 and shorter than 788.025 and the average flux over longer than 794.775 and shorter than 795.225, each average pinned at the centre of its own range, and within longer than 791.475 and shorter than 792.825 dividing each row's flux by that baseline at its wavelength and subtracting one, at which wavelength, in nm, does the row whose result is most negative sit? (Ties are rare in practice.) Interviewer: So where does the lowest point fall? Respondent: 792.00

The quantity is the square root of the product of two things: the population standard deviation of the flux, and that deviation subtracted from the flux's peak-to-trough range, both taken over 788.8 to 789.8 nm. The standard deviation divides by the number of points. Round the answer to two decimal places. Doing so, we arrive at 0.45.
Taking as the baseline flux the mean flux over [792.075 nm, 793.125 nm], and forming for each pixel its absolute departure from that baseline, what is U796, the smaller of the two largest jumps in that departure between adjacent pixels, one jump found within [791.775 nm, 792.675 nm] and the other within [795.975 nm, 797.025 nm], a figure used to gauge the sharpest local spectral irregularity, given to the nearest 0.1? 0.4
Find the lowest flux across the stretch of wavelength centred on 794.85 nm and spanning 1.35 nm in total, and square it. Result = 5041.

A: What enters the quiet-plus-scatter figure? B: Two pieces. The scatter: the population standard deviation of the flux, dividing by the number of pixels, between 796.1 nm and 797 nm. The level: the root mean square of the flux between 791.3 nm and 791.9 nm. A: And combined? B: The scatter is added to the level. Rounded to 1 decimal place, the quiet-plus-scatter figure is 74.7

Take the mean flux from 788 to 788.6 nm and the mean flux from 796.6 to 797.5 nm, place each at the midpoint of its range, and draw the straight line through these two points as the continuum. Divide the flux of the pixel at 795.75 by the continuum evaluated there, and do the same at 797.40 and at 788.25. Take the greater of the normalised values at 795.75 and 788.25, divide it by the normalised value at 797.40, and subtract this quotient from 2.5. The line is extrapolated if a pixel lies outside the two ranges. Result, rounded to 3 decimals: 1.492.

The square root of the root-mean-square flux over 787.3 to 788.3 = 8.63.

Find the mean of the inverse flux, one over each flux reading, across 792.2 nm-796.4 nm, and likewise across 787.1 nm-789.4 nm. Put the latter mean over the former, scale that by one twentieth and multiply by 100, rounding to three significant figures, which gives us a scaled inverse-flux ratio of 4.90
